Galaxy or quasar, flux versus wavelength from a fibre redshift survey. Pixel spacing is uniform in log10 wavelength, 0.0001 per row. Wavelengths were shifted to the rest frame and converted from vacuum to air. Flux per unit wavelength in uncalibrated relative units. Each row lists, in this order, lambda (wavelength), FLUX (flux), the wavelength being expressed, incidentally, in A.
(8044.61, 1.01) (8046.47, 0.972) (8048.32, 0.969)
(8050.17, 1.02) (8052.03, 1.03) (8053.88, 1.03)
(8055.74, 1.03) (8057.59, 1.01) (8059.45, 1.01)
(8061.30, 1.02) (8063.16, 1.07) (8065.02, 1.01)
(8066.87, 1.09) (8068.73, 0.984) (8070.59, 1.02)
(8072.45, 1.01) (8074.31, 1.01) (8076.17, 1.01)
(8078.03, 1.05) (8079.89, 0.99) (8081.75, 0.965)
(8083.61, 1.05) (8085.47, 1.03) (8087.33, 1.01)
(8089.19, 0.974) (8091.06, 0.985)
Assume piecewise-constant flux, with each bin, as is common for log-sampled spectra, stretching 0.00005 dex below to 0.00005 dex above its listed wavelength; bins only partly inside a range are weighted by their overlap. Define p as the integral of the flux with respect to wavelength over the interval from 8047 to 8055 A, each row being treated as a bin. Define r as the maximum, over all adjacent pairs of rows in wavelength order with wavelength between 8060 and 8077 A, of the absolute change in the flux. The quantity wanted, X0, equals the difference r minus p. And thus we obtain -8.0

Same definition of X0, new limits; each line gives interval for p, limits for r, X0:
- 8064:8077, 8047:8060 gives -13.2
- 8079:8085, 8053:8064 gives -6.0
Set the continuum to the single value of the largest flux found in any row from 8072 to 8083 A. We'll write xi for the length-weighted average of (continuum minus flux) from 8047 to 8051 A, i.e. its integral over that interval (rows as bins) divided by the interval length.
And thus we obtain 0.06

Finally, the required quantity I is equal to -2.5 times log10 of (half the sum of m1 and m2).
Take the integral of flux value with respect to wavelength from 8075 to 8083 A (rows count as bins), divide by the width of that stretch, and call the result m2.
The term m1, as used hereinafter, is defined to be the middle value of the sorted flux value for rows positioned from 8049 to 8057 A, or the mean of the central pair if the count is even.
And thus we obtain -0.019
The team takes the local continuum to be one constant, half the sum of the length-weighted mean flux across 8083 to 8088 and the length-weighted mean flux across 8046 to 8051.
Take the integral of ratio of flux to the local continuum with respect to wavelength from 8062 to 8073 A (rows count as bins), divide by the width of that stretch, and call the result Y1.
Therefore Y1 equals 1.02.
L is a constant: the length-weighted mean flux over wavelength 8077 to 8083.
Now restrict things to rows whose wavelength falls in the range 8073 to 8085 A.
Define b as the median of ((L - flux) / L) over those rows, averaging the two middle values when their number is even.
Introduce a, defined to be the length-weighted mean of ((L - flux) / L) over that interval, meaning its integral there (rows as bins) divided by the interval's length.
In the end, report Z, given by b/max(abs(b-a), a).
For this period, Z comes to -1.7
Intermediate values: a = -0.008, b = -0.005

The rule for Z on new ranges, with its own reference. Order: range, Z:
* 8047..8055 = -1.4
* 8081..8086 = -1.8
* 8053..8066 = -2.6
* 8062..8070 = -12.5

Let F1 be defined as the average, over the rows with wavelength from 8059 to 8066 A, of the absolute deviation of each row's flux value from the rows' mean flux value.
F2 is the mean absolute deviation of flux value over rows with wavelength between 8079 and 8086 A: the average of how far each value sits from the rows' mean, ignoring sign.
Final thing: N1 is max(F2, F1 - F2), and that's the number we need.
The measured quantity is 0.031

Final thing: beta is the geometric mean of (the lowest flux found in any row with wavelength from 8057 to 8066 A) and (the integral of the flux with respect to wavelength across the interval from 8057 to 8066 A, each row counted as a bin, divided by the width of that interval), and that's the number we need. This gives 1.018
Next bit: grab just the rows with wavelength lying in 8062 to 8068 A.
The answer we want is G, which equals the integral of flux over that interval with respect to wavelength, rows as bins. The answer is 6.32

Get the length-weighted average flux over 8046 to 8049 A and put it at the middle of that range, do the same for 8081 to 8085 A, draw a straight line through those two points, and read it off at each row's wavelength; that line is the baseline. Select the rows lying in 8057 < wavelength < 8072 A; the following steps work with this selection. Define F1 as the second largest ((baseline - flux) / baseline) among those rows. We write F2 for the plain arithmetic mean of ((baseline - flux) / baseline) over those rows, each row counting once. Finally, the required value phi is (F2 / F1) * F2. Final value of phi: -0.072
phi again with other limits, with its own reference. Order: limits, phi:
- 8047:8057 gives -0.034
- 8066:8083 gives 0.007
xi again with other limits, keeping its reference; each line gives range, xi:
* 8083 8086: 0.01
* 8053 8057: 0.02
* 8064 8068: 0.00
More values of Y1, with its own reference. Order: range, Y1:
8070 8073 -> 1.00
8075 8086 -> 1.01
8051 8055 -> 1.02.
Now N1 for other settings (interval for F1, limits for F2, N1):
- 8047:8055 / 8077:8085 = 0.036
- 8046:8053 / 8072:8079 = 0.015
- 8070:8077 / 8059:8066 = 0.021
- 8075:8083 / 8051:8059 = 0.019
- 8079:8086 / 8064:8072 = 0.032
